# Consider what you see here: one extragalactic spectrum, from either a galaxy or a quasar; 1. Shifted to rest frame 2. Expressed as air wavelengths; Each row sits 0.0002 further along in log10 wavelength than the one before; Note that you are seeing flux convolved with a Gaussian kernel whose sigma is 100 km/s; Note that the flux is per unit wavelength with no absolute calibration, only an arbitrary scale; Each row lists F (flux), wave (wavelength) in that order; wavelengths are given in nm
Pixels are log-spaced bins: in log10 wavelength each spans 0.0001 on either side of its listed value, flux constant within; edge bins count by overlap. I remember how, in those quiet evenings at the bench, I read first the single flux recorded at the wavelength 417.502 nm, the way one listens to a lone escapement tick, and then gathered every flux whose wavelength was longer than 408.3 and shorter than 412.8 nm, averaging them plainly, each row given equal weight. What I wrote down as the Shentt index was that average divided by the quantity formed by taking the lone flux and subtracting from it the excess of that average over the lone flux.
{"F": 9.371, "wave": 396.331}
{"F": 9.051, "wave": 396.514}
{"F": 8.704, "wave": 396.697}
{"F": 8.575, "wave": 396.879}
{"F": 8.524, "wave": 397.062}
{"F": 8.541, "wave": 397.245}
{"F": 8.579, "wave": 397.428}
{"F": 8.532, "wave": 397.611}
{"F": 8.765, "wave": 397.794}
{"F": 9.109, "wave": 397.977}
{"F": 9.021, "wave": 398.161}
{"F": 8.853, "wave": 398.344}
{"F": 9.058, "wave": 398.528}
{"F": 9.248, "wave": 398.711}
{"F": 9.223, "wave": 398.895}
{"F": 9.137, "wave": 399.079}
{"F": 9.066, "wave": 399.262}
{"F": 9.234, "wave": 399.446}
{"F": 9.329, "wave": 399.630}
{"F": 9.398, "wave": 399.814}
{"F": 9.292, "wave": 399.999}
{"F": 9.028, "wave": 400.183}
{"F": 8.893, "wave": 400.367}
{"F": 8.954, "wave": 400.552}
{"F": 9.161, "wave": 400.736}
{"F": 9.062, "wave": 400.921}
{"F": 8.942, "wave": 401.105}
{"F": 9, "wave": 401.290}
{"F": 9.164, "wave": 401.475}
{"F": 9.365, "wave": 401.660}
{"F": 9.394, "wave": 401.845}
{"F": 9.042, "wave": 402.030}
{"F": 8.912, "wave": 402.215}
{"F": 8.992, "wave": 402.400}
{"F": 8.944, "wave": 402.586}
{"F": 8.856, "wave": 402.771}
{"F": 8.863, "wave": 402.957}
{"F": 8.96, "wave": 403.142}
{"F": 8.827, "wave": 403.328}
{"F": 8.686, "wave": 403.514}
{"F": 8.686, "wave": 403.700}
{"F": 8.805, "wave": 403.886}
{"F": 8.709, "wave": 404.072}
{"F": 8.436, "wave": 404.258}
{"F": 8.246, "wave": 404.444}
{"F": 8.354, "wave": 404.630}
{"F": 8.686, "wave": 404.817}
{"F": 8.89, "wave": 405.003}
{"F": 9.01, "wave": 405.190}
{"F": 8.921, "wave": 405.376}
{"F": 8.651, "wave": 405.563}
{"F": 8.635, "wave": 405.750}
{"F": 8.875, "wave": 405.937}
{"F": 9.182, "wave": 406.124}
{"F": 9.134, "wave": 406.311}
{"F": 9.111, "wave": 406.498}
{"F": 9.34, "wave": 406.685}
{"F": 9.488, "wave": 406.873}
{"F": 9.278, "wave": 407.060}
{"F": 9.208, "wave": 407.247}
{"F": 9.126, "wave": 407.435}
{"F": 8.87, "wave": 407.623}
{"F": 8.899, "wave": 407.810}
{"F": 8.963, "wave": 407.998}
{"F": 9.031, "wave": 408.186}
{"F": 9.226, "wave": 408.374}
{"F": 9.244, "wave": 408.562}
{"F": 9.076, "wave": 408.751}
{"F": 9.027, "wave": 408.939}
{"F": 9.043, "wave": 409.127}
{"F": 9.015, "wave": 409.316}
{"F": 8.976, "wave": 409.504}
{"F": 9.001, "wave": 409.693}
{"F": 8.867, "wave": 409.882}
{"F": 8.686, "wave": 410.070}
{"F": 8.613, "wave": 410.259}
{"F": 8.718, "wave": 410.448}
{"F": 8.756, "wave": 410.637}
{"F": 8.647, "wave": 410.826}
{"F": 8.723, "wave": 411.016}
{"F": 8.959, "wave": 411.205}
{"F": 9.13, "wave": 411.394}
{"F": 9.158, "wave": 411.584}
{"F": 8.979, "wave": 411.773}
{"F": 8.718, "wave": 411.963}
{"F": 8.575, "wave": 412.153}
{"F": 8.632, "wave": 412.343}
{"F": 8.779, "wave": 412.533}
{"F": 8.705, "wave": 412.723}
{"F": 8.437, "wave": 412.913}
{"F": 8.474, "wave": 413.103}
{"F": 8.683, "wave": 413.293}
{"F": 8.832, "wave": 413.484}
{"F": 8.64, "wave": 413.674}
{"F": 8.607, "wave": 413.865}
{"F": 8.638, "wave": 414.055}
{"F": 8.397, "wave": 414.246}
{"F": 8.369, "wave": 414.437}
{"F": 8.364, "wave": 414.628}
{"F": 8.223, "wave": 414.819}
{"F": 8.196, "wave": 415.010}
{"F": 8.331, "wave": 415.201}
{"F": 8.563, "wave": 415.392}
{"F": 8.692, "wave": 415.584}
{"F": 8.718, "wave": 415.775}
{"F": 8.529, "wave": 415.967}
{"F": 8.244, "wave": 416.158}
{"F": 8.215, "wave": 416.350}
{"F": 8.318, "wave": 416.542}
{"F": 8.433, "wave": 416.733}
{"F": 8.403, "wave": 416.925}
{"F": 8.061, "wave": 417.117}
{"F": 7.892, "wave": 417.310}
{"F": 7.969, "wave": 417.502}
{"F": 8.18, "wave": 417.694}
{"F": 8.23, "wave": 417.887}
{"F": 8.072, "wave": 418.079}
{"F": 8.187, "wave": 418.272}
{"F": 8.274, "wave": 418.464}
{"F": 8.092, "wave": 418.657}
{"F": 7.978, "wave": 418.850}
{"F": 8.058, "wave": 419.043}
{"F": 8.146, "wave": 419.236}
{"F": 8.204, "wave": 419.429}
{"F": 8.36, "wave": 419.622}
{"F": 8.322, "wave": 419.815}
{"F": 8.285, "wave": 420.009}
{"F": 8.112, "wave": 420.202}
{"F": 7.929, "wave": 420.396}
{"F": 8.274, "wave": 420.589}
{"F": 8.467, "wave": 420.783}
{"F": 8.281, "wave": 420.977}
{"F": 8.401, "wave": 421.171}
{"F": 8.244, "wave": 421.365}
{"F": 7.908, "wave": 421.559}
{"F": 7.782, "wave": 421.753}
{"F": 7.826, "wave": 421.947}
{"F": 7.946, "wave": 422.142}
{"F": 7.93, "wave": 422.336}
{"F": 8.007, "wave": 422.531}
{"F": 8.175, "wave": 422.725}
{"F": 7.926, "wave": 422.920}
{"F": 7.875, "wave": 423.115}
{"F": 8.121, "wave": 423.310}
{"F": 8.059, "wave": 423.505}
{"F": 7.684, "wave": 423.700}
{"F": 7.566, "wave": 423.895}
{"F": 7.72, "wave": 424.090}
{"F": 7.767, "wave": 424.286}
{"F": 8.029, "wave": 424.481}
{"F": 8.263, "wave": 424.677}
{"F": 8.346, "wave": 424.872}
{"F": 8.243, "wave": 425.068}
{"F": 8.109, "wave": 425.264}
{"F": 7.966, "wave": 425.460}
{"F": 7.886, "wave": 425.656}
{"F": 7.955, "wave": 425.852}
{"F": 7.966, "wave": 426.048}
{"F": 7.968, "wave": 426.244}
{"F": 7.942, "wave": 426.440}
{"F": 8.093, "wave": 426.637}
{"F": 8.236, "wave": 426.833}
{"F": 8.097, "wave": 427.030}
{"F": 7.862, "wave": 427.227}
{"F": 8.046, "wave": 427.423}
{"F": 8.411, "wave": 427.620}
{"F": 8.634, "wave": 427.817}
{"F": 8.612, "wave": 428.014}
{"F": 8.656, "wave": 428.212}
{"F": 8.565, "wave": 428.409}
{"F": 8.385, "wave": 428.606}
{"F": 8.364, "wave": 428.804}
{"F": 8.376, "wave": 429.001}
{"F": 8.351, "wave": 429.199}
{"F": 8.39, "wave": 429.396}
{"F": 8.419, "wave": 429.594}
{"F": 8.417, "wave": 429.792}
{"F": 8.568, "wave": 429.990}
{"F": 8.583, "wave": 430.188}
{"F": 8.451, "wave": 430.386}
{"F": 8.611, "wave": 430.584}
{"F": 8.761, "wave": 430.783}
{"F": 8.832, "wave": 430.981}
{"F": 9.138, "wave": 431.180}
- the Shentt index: 1.26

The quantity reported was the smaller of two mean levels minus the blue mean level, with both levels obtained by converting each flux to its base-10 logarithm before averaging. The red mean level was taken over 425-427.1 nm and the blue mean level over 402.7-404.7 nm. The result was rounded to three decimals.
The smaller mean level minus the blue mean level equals -0.033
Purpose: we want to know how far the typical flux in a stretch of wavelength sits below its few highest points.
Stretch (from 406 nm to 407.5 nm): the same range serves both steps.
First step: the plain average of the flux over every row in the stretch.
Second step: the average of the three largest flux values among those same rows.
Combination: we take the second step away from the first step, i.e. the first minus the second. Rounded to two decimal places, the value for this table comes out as -0.14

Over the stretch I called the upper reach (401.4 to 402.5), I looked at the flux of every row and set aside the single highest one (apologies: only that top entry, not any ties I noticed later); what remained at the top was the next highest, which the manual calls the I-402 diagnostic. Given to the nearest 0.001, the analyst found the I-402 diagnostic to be 9.365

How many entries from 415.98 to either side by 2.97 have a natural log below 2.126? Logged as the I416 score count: 18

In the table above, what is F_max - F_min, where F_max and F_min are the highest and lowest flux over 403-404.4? 0.52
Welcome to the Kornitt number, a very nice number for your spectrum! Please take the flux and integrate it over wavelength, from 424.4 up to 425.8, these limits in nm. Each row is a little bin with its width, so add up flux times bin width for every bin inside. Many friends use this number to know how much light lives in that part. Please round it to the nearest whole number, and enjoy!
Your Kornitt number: 11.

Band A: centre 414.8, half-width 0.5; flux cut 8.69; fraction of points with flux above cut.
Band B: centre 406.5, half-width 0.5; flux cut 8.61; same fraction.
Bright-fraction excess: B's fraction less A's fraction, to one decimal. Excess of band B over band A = 1.0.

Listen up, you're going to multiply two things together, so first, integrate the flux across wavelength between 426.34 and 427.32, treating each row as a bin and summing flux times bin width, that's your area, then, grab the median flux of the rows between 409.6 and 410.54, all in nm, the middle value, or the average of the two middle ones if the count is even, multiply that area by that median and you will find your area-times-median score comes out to 69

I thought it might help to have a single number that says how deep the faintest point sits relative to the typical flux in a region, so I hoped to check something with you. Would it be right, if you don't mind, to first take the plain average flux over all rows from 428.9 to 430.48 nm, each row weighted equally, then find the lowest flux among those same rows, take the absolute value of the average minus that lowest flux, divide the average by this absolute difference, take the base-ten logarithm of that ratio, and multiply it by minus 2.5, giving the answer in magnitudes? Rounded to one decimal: -4.9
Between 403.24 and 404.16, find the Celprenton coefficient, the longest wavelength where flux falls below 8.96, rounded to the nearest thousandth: 404.072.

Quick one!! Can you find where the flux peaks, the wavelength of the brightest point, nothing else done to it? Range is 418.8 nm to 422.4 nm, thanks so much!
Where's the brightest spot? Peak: 420.783 nm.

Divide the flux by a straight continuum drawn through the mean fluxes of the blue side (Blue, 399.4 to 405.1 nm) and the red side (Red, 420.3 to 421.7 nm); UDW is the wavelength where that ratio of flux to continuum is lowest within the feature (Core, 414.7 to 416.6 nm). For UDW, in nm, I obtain 415.010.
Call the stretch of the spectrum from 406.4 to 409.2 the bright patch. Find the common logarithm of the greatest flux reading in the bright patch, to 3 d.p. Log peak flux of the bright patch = 0.977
